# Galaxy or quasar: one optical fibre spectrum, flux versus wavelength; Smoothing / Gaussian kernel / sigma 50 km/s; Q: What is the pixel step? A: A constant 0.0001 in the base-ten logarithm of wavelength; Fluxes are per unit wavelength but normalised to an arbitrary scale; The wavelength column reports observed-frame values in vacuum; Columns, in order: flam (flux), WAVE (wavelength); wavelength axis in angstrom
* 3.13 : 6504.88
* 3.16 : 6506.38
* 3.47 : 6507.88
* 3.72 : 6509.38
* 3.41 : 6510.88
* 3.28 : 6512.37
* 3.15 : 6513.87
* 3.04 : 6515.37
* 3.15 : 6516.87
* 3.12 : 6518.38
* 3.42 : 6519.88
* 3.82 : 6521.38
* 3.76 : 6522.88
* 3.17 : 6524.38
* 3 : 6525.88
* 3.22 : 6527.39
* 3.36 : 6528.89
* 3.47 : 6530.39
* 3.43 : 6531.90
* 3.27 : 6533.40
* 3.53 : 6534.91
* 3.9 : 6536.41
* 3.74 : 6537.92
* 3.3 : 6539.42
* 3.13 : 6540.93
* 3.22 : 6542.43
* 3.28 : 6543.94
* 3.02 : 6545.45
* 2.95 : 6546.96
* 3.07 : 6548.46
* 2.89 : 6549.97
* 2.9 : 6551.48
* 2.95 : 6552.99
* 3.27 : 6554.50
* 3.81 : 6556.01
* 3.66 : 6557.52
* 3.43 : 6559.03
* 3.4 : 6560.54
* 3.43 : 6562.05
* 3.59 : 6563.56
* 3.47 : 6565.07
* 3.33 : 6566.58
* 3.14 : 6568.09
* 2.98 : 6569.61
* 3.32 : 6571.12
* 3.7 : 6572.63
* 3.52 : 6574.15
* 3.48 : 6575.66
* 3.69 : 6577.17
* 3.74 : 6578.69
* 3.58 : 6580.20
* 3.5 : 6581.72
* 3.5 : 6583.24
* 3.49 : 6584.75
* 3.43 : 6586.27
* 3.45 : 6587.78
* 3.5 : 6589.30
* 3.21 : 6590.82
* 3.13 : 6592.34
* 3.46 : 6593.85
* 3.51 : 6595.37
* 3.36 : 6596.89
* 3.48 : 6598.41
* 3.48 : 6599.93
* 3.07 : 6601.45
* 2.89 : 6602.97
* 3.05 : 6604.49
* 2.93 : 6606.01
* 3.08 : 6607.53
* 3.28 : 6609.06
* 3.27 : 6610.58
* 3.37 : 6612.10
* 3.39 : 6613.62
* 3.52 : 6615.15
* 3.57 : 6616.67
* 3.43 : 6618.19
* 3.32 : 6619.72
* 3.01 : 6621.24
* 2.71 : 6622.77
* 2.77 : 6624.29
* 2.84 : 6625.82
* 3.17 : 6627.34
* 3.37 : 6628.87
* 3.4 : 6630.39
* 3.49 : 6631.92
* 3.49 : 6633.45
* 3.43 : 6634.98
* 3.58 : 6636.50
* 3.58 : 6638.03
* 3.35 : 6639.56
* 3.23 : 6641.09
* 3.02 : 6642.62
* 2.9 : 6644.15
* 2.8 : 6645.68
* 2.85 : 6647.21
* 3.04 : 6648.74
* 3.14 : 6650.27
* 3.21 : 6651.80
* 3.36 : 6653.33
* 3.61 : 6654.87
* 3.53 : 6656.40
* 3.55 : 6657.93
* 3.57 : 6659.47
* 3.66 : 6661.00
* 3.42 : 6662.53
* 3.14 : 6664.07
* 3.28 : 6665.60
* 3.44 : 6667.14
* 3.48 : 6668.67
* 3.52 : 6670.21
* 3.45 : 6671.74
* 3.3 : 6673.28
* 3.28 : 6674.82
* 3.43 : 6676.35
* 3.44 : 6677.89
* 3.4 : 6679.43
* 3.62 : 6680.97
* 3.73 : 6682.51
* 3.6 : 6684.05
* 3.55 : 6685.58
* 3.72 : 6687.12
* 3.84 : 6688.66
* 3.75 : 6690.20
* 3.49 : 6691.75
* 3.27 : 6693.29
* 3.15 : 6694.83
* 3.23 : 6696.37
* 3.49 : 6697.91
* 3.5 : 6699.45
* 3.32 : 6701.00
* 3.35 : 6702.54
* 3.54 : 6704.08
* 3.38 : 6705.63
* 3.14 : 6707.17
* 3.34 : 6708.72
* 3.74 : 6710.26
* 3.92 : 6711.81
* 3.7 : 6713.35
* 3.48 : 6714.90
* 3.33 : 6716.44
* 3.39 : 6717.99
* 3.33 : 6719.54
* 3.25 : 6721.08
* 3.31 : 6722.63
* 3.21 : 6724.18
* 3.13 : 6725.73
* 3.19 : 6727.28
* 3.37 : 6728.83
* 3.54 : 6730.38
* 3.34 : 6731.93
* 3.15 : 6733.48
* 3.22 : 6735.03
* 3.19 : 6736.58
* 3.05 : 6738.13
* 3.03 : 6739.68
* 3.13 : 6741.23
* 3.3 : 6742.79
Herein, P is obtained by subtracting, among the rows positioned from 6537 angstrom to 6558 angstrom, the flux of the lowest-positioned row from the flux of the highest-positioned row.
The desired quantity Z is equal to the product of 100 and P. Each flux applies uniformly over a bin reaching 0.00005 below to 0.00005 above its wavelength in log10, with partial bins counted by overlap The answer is -8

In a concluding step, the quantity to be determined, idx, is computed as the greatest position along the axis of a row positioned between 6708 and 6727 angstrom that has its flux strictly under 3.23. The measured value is 6725.73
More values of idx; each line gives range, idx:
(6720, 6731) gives 6727.28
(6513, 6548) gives 6546.96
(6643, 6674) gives 6664.07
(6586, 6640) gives 6627.34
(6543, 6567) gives 6552.99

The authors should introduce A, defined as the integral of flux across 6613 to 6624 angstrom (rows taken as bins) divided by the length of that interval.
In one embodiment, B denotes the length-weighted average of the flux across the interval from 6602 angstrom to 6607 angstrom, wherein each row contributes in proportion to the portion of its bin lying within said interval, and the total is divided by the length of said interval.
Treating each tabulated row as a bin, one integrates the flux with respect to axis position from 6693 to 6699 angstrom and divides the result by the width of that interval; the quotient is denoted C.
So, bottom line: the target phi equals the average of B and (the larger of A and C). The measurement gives 3.14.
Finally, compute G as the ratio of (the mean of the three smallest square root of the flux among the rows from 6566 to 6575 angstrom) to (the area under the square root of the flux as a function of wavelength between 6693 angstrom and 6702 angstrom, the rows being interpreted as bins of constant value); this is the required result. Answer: 0.108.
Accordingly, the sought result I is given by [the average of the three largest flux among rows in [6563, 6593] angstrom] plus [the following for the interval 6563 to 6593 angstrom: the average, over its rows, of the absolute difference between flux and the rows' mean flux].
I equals 3.86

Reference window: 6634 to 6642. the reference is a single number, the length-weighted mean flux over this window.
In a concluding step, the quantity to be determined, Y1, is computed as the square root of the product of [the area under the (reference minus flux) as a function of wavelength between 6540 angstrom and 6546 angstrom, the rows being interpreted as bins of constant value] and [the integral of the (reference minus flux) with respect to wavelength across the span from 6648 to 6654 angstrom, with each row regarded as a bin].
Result 1.50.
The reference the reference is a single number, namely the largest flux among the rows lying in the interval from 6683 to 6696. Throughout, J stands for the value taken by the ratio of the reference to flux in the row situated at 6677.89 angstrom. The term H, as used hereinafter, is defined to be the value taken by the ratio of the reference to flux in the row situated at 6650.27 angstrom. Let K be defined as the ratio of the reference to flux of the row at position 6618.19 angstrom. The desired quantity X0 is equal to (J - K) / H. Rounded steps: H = 1.22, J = 1.12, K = 1.12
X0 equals -0.003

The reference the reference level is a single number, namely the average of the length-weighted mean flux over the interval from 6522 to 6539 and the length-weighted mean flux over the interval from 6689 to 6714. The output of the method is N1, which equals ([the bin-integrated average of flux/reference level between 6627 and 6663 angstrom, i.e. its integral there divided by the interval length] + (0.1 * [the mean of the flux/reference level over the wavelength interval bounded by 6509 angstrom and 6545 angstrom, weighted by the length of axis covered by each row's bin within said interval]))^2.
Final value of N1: 1.12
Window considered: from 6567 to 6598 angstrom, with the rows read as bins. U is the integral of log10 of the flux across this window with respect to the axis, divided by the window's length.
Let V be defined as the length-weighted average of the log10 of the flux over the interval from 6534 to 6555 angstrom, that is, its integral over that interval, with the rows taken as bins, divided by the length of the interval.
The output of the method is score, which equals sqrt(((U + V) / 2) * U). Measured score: 0.528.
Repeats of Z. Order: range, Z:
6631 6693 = 0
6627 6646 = -37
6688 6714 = -14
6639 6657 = 18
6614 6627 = -68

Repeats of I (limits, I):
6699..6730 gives 3.94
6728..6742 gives 3.54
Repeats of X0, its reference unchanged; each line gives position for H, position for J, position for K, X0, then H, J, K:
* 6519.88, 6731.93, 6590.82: -0.041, 1.12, 1.15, 1.20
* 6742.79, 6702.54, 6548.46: -0.090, 1.16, 1.15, 1.25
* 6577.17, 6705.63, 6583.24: 0.037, 1.04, 1.14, 1.10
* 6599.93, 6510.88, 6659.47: 0.046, 1.10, 1.13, 1.08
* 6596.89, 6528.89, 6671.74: 0.026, 1.14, 1.14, 1.11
